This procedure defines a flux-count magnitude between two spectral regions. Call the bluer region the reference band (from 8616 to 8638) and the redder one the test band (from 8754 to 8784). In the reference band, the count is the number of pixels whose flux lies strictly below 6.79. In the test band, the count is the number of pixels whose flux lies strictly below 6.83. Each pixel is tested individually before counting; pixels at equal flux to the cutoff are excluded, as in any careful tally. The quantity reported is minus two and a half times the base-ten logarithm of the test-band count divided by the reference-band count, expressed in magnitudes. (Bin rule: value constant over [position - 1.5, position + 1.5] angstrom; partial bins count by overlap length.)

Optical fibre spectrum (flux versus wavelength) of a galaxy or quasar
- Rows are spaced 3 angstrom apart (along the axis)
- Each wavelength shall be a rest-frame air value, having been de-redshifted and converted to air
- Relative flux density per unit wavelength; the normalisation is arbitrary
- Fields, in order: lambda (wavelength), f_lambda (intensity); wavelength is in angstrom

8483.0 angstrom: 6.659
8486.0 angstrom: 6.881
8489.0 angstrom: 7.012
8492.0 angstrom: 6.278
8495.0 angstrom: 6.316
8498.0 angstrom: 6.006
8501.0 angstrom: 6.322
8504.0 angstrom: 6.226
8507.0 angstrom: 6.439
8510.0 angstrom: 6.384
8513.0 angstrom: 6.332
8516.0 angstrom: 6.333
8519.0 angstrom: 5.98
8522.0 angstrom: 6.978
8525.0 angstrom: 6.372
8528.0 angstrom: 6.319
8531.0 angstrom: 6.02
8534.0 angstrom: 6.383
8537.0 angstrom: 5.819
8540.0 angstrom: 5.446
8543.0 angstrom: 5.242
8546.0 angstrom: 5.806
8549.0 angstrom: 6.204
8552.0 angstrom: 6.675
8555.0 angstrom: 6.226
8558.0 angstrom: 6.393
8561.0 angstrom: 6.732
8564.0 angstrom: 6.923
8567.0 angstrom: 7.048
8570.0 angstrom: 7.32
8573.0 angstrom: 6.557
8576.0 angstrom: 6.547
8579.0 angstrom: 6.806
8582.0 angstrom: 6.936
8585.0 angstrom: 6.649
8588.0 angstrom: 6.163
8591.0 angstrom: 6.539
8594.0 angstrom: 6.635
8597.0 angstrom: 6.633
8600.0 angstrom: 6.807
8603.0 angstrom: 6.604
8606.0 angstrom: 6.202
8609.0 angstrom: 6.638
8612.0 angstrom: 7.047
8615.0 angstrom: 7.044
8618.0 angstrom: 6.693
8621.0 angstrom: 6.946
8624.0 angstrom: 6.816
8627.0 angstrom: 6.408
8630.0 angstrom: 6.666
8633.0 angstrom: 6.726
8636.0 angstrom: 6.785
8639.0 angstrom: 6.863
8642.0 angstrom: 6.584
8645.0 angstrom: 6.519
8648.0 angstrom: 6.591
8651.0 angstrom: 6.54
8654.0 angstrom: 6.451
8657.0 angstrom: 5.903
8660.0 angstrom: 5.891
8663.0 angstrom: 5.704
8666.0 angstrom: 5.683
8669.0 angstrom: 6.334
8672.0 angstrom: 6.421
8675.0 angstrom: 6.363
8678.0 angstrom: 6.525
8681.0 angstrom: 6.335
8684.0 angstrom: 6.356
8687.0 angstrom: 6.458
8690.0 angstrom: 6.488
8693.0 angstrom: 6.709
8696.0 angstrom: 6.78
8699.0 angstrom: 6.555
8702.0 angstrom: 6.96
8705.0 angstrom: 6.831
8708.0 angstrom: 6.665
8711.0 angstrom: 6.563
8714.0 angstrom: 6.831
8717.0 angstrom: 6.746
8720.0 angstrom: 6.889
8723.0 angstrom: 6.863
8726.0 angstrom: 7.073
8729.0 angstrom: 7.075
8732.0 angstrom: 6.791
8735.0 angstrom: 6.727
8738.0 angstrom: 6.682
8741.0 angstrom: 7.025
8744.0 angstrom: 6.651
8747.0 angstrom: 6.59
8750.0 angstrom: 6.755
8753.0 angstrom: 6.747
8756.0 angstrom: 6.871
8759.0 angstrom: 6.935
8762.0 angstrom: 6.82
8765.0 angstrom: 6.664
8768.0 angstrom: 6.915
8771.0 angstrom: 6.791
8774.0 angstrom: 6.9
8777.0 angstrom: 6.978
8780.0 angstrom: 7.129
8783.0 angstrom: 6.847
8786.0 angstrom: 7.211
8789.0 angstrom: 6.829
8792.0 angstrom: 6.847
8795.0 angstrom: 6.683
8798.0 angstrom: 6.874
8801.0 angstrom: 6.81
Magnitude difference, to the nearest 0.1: 0.6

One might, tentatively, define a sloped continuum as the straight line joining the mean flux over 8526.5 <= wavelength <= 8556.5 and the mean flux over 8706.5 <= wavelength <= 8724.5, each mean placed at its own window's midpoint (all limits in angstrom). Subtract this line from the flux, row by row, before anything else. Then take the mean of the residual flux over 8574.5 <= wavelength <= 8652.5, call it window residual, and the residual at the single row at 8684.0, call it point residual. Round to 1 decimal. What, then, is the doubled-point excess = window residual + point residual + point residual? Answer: -0.2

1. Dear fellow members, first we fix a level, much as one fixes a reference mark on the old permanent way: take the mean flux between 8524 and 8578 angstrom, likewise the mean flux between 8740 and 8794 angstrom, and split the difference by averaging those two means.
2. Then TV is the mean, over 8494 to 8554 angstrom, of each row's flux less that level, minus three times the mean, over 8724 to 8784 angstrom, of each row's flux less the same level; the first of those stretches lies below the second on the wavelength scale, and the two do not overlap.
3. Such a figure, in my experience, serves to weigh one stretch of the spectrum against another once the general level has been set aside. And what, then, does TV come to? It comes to -1.2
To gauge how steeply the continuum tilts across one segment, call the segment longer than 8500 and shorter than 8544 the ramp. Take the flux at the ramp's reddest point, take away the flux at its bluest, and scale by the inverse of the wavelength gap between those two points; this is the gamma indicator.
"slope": -0.026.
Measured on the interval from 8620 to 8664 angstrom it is -0.030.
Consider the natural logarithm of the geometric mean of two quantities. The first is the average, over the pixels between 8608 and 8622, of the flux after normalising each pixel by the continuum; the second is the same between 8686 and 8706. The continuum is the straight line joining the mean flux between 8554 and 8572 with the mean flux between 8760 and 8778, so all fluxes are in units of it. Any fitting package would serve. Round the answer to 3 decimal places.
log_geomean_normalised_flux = -0.004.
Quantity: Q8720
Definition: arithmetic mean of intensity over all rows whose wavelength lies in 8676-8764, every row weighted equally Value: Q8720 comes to 6.73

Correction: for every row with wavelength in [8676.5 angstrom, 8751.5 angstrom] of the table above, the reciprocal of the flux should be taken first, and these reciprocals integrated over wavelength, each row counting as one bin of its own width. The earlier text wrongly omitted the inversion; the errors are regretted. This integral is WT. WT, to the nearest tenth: 11.2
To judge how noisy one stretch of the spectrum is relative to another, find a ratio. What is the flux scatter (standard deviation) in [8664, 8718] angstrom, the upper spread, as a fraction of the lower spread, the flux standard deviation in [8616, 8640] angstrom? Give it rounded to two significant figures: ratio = 1.8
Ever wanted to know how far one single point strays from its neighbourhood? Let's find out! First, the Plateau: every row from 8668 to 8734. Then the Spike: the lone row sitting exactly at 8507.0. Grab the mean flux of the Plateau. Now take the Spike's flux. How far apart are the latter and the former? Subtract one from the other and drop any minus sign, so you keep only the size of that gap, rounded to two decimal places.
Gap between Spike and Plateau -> 0.23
